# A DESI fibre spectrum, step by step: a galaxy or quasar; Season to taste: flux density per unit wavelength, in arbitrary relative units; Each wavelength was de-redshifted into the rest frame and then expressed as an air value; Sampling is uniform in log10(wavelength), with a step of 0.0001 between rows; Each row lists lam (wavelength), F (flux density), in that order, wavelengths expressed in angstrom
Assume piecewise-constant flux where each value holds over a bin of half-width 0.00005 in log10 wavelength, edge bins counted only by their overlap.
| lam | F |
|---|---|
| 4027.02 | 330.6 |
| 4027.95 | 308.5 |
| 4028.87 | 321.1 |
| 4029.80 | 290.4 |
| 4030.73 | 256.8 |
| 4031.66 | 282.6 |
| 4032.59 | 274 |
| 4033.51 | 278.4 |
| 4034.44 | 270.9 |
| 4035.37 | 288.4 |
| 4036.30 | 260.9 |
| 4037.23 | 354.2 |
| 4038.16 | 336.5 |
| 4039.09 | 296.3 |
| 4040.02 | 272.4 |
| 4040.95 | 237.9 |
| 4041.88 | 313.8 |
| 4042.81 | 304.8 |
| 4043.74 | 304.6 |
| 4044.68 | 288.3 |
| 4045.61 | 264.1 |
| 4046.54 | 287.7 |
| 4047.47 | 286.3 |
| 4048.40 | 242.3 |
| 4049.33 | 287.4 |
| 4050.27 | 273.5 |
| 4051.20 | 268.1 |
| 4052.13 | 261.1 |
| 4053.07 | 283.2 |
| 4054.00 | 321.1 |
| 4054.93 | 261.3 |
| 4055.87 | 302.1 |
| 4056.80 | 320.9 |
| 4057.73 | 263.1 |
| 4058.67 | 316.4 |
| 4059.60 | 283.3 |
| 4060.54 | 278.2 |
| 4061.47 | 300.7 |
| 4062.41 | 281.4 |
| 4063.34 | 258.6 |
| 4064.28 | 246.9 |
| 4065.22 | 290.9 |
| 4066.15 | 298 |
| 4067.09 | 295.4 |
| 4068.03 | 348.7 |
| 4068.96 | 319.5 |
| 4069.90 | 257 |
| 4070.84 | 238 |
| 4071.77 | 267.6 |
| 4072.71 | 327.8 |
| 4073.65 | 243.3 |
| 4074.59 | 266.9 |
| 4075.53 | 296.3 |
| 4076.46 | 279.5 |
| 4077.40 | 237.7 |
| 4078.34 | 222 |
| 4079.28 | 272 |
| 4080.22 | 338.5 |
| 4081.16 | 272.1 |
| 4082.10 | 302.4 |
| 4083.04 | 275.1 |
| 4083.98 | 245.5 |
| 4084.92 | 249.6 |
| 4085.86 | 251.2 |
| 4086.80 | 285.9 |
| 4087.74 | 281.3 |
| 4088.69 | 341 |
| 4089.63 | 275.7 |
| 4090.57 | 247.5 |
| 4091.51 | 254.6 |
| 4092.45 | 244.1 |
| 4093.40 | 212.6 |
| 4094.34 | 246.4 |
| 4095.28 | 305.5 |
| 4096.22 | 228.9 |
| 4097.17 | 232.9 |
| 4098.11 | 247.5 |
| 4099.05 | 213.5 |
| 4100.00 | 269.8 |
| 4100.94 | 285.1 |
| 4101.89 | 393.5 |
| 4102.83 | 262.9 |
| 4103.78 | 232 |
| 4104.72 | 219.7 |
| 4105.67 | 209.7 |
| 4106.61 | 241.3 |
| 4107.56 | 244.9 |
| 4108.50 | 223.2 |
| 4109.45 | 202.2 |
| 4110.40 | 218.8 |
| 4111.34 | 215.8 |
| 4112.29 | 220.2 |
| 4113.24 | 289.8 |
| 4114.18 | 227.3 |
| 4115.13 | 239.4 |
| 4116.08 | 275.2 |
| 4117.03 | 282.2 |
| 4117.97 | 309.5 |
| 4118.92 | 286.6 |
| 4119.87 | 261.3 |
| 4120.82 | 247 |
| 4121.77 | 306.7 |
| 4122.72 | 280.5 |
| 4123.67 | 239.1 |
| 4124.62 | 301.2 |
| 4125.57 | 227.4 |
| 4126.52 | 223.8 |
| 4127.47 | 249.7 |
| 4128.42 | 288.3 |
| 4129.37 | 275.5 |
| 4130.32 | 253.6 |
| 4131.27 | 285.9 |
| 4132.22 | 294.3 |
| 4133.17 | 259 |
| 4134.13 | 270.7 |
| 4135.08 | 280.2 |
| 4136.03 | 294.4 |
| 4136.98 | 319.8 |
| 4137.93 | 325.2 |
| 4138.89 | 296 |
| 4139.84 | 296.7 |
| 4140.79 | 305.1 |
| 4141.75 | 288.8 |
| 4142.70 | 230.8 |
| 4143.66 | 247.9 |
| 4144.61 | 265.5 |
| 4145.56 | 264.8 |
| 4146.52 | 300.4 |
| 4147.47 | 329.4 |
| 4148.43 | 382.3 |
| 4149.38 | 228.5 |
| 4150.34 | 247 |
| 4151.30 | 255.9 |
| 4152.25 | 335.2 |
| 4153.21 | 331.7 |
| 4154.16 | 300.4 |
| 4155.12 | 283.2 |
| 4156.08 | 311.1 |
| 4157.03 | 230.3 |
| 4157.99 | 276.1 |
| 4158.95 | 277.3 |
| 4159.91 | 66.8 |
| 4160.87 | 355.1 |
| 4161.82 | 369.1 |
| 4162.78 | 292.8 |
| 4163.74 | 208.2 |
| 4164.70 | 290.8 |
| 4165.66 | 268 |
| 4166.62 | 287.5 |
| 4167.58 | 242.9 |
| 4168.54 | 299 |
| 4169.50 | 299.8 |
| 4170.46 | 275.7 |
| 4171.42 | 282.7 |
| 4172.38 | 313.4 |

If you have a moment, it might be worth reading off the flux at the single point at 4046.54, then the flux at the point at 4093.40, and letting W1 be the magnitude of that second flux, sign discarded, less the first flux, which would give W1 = -75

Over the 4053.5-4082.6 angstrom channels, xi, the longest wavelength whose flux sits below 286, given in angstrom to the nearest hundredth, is 4081.16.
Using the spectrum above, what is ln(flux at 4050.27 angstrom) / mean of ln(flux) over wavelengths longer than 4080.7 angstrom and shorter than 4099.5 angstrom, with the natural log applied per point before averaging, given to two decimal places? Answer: 1.01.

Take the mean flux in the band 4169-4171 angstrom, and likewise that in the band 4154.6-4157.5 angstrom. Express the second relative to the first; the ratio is 0.96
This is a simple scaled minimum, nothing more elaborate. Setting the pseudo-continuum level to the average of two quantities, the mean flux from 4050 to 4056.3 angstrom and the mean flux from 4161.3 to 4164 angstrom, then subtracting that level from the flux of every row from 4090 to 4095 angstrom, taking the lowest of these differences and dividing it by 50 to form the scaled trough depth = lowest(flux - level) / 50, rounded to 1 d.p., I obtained -1.5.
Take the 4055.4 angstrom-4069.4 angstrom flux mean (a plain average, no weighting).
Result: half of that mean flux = 147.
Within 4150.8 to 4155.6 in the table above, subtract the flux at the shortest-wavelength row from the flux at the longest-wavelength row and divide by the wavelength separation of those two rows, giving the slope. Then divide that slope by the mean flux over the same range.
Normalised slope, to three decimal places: 0.024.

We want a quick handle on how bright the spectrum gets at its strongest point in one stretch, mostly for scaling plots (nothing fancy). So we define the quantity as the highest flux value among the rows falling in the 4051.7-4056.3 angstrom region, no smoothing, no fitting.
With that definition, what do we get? 321.1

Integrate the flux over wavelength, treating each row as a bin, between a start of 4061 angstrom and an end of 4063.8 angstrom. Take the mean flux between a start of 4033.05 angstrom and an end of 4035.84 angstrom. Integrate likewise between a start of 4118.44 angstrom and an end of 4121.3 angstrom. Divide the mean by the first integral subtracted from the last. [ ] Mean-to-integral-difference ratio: -9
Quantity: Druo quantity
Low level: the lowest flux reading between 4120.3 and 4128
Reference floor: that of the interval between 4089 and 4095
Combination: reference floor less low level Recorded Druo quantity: -11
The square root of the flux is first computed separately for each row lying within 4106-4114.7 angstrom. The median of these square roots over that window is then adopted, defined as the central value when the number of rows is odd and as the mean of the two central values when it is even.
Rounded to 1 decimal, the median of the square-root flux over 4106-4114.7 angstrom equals 14.9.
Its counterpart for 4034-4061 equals 16.9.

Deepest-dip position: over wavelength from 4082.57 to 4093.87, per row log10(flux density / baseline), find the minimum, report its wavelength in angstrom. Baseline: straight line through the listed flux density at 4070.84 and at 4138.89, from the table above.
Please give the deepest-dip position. 4093.40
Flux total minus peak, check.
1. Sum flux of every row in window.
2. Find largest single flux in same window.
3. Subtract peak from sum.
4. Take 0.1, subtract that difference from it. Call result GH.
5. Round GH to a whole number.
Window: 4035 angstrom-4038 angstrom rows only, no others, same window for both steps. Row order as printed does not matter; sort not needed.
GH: -549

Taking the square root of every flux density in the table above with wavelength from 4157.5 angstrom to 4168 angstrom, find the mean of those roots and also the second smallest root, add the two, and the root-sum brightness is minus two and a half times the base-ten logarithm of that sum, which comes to -3.71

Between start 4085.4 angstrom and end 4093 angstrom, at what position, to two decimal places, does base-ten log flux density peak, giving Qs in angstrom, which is 4088.69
